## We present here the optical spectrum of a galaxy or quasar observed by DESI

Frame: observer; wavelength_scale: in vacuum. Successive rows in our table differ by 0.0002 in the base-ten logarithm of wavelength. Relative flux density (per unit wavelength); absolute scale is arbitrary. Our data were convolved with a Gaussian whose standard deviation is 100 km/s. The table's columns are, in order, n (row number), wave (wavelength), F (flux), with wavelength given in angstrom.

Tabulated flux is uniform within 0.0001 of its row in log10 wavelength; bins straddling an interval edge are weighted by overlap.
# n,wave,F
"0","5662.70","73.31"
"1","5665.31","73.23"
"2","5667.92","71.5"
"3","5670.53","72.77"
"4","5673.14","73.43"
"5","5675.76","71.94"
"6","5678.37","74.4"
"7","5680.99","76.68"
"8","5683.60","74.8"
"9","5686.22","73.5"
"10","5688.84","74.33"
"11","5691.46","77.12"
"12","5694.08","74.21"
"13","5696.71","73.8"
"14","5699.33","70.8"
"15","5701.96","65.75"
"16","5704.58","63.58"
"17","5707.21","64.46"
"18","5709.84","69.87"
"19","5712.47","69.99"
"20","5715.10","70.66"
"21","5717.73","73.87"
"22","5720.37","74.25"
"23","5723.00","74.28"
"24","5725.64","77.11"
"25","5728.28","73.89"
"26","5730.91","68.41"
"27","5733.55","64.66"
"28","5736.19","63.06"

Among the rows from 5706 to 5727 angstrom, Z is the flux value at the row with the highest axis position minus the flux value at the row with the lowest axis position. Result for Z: 13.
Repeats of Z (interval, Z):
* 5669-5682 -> 4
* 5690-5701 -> -6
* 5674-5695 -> 2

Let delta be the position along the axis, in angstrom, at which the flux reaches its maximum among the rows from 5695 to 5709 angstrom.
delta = 5696.71 angstrom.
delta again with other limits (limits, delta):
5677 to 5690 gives 5680.99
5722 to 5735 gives 5725.64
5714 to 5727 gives 5725.64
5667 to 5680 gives 5678.37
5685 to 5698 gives 5691.46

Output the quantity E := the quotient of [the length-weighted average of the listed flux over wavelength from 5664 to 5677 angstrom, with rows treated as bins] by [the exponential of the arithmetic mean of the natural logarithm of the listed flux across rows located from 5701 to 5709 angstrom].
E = 1.12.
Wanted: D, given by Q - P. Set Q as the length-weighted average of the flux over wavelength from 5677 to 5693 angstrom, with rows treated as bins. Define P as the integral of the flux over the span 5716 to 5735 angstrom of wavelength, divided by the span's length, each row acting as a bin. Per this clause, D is 3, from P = 72.3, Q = 75.1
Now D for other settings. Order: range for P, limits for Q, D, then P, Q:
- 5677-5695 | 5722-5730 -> 0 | 75.0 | 74.8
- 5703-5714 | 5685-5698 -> 8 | 67.0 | 74.6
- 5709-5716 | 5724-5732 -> 3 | 70.2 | 73.3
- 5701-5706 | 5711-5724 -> 8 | 64.6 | 72.6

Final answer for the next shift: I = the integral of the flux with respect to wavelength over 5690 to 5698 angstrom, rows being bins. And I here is 600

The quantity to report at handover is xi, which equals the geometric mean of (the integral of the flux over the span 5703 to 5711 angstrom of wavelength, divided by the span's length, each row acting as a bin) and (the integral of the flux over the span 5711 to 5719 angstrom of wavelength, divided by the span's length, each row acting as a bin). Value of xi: 68.6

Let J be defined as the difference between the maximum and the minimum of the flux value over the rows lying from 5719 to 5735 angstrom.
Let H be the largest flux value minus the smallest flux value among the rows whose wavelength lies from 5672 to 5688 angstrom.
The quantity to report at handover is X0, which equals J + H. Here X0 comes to 17.2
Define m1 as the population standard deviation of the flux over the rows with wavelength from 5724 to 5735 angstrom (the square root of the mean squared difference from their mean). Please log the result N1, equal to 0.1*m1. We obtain 0.48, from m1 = 4.8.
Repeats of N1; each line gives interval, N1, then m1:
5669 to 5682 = 0.16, 1.6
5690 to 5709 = 0.50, 5.0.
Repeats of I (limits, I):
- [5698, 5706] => 534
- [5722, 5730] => 598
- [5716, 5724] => 592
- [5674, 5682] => 593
